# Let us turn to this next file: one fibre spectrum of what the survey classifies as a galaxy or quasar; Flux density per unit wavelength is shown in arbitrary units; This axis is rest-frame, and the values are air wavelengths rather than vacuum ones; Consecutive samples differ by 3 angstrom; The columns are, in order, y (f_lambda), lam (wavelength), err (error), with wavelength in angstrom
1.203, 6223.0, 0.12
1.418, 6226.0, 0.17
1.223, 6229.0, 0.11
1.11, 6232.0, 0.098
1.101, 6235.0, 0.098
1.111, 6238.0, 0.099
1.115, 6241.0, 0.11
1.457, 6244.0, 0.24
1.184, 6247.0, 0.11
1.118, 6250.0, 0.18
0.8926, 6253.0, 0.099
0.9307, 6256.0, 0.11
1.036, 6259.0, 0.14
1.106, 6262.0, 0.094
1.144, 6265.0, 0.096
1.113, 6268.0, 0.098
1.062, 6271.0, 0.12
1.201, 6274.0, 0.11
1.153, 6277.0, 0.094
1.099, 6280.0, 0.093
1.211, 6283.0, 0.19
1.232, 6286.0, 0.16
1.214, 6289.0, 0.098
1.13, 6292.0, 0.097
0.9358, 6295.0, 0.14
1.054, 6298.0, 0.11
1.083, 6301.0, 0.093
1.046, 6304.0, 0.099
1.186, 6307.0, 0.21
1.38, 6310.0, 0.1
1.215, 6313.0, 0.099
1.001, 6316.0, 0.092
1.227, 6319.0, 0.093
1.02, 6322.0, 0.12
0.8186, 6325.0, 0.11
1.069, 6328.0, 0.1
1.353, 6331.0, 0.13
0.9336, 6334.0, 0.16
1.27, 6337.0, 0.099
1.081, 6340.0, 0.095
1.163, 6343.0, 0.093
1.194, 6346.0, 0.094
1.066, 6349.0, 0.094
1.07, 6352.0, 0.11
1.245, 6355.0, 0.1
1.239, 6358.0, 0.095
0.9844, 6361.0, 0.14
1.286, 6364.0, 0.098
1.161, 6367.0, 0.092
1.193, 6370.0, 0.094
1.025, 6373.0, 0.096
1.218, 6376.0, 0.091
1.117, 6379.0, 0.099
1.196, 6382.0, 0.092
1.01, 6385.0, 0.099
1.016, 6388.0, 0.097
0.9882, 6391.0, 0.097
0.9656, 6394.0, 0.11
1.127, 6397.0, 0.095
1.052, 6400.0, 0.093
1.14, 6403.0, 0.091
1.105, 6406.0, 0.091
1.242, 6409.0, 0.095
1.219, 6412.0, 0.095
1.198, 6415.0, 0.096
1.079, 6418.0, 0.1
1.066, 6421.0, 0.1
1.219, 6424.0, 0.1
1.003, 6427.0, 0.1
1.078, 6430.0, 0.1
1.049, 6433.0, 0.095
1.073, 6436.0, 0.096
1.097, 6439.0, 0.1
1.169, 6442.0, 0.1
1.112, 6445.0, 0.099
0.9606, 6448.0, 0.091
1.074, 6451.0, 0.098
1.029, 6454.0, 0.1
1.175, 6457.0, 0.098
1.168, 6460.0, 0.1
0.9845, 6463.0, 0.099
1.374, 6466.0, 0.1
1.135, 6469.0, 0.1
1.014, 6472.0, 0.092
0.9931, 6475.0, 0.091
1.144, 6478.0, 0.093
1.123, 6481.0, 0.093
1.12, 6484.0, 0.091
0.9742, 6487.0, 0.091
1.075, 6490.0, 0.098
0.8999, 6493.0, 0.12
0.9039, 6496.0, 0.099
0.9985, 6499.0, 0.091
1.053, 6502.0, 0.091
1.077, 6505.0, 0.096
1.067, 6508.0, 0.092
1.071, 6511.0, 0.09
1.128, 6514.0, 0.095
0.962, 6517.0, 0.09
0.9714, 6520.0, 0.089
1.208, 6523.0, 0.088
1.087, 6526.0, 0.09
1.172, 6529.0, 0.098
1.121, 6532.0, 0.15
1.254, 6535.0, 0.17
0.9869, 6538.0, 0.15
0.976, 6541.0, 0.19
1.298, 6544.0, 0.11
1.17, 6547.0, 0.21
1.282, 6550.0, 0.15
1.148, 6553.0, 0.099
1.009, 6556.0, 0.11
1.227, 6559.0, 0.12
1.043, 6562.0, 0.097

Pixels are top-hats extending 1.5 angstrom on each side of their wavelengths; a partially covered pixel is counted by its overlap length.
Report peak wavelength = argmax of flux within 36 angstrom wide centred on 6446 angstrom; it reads 6457.0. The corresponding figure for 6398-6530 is 6466.0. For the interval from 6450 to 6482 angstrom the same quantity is 6466.0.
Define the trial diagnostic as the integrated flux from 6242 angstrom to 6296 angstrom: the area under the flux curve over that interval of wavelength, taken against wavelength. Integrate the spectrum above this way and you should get 60.7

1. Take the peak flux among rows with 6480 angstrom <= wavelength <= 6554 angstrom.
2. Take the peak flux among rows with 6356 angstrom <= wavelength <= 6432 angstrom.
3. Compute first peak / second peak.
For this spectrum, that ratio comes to 1.01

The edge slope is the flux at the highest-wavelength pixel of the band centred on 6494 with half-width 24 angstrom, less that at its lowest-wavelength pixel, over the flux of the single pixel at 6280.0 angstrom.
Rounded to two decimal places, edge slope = -0.05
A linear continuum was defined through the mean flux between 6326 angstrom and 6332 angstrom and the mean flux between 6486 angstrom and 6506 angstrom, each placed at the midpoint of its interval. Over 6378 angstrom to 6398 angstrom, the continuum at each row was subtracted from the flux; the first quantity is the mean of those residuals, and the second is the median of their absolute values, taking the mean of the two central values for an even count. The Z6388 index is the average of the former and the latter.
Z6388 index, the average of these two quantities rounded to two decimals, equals 0.02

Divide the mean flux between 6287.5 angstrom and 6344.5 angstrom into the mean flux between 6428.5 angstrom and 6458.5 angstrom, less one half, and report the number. 0.470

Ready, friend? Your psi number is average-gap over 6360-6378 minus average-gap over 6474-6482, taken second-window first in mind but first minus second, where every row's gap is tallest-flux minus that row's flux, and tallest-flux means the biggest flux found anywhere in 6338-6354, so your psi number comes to -0.058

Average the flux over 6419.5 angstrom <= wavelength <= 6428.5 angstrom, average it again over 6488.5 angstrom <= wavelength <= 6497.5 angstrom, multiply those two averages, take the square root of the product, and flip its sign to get -1.03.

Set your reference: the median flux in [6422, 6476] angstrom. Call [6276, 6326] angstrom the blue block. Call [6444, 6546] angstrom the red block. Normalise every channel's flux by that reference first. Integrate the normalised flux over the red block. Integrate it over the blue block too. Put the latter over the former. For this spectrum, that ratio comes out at 0.5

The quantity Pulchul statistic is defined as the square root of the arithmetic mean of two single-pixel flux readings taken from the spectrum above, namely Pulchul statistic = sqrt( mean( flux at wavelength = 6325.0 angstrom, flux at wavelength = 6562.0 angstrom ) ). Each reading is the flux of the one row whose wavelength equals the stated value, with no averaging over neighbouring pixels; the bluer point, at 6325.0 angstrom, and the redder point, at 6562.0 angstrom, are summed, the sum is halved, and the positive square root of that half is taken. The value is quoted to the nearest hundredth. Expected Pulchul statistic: 0.96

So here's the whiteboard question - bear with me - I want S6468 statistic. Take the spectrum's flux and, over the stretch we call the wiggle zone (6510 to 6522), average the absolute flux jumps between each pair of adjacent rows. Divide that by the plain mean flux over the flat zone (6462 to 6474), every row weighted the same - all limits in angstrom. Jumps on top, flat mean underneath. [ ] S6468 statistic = 0.07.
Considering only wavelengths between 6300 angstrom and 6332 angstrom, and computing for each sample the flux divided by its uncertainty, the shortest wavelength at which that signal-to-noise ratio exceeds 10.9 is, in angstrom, 6301.0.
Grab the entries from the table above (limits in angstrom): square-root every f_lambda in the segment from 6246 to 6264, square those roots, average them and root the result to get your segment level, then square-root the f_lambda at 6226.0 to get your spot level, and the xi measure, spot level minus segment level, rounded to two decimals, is 0.17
